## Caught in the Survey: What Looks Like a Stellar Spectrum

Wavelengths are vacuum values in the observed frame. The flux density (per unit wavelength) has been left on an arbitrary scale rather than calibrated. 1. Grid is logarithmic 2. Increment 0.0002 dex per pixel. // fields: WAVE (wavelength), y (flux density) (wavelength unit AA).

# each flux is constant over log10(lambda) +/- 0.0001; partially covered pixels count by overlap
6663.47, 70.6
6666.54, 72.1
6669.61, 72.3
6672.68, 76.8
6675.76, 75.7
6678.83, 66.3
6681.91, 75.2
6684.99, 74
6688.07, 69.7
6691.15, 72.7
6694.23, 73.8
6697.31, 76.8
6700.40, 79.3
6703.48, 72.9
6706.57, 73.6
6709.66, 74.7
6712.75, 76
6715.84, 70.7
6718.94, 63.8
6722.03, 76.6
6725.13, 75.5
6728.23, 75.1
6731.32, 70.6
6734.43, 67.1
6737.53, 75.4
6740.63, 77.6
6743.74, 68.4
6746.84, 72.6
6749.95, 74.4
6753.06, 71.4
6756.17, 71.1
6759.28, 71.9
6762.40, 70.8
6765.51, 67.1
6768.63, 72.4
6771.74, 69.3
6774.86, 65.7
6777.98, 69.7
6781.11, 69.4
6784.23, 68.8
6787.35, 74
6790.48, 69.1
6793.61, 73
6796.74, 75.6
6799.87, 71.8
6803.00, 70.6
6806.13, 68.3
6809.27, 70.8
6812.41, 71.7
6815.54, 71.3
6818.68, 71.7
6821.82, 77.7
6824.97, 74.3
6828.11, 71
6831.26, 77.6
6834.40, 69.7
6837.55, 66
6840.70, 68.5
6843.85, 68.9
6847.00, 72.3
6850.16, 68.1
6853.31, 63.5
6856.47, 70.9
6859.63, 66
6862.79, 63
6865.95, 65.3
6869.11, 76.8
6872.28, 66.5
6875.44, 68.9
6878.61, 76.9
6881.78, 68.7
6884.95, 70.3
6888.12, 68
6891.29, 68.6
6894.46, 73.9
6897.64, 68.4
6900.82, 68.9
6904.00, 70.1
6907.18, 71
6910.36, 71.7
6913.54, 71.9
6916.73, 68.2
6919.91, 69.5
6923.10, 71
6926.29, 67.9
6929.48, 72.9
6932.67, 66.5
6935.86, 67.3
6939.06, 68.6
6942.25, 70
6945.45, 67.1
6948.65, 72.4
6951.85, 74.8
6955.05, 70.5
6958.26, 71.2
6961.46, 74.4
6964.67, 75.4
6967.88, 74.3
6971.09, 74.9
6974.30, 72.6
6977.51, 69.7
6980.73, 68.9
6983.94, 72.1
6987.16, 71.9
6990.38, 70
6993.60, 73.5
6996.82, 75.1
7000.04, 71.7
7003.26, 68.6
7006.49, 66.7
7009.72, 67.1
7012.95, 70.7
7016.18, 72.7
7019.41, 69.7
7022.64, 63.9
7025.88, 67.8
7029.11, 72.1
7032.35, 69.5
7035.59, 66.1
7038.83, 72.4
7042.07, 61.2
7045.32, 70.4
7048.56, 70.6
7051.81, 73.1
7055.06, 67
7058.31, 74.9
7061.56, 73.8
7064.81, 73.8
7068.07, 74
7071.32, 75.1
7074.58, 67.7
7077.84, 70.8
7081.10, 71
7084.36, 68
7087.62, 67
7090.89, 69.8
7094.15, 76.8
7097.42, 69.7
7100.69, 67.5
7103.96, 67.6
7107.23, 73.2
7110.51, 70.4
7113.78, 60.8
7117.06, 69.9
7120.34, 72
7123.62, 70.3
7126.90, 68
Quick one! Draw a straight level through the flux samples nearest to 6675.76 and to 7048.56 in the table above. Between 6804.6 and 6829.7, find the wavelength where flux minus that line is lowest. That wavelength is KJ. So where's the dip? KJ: 6806.13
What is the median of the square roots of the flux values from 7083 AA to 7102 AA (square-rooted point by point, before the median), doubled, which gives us 16.6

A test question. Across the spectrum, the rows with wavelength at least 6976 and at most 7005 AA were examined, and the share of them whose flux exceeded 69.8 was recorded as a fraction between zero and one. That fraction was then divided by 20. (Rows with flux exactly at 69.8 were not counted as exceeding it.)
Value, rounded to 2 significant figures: 0.033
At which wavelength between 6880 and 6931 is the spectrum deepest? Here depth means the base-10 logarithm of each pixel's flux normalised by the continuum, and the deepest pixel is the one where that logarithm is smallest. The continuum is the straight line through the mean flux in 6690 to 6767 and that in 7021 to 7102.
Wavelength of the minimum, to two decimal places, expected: 6888.12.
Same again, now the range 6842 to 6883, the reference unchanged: 6862.79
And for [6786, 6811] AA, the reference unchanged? 6806.13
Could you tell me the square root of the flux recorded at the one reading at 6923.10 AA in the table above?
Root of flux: 8.43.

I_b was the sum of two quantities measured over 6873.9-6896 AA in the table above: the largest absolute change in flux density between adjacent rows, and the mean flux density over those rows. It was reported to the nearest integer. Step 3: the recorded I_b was 79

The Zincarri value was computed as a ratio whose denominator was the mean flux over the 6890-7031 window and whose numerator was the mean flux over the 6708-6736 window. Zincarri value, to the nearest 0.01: 1.02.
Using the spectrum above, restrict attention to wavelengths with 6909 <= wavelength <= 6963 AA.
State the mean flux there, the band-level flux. 70.3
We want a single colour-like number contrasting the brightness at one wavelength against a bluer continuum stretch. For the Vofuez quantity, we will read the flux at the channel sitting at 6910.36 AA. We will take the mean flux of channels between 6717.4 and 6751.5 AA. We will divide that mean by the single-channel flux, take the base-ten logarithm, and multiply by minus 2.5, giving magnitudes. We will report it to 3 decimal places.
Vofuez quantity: -0.012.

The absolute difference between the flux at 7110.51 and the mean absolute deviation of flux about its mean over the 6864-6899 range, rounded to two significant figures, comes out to 67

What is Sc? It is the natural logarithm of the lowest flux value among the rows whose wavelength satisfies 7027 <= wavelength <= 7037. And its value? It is 4.19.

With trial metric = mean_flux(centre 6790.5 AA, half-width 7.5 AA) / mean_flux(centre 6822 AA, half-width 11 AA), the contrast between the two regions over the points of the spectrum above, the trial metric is 0.98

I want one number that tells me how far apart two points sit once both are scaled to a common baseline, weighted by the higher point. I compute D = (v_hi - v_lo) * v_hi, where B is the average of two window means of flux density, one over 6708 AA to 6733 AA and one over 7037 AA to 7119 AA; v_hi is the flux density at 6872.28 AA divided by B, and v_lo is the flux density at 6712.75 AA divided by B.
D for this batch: -0.12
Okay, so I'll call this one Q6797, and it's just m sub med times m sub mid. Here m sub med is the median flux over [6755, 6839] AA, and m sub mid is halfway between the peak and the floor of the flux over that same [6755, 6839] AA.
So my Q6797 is 5091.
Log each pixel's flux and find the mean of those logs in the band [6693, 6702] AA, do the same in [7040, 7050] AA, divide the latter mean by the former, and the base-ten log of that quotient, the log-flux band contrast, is -0.013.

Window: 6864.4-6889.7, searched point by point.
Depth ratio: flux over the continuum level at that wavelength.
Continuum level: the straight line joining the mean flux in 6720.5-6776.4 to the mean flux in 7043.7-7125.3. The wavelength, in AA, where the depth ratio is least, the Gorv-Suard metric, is 6865.95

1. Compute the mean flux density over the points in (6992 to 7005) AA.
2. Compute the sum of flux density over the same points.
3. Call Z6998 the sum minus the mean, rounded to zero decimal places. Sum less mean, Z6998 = 217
